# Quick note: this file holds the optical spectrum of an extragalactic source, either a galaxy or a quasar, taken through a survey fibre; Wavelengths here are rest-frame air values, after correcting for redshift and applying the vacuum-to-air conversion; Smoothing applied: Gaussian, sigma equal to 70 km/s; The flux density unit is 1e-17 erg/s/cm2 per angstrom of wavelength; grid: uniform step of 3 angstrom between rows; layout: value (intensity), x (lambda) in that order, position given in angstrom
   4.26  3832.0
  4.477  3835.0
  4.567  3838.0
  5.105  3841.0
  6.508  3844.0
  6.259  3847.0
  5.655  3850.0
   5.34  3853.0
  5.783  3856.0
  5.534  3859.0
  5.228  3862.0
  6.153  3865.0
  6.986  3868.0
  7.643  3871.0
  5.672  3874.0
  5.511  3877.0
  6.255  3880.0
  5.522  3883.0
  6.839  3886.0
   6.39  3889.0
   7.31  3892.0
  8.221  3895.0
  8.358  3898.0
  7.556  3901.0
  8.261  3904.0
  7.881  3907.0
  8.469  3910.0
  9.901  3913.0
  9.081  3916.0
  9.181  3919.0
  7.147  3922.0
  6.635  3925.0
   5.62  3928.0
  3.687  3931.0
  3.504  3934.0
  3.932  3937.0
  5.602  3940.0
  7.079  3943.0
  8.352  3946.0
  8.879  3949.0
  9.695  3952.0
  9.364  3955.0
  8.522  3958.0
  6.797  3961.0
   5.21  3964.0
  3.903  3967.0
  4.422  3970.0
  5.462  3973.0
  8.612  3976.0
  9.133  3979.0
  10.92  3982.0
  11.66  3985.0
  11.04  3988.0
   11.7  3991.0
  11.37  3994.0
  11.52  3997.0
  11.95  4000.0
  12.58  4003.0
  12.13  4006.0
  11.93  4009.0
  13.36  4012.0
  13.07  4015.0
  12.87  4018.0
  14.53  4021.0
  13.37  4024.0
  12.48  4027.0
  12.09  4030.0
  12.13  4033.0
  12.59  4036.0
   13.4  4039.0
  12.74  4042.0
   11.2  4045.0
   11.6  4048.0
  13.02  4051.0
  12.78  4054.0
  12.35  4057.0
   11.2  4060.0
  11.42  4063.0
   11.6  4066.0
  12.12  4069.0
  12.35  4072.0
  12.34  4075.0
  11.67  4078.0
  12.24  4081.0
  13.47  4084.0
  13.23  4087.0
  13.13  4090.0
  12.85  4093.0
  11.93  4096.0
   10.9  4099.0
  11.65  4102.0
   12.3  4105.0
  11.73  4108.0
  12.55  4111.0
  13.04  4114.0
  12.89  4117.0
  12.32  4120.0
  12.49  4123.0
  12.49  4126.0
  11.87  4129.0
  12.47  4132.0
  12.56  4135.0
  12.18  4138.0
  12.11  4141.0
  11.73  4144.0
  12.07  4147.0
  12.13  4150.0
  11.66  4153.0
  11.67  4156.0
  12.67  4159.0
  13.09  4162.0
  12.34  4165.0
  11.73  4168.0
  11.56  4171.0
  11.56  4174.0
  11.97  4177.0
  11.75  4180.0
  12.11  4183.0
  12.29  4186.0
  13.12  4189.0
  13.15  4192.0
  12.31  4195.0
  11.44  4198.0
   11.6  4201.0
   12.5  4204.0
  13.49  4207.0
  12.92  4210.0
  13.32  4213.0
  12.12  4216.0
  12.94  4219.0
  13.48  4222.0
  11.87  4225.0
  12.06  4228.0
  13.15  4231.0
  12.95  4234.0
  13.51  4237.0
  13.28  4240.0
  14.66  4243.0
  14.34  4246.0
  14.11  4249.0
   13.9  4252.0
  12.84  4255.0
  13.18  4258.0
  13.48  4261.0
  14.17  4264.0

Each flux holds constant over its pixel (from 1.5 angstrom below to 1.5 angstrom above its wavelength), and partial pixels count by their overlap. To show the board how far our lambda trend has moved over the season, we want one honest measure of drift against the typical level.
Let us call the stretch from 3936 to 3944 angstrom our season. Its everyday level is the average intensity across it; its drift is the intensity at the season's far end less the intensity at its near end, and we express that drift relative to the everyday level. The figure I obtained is 0.57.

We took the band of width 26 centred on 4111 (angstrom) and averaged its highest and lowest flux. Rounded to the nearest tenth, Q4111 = 12.0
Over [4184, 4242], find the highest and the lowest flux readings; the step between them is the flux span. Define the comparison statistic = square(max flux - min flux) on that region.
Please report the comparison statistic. 4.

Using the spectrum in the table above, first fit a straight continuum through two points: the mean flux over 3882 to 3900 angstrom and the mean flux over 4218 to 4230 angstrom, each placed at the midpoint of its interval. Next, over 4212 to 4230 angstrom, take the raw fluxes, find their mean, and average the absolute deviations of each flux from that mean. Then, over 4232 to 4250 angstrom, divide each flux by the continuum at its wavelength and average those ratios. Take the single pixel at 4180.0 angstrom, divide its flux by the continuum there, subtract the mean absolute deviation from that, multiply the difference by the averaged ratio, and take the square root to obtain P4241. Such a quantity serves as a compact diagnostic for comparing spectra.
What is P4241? 0.63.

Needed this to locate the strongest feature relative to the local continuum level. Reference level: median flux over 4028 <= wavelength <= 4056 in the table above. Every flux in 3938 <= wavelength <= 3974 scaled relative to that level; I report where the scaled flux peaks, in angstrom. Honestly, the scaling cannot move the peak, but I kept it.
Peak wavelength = 3952.0 angstrom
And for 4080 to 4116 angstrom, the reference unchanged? 4084.0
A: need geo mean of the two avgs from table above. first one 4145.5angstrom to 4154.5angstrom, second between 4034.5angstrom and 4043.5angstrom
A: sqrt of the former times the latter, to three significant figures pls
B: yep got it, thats 12.4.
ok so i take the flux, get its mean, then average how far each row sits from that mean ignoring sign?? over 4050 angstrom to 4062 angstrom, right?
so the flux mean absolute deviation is 0.57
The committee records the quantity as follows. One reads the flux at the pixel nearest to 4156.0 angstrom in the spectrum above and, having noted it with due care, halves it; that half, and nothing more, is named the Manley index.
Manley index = 6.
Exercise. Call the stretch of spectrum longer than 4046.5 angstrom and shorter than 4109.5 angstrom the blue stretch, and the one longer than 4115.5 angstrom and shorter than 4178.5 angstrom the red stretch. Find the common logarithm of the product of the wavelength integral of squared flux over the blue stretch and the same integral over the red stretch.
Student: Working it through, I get 7.94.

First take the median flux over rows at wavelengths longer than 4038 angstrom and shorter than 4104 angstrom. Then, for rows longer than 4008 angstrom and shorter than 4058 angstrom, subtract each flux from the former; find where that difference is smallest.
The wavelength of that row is 4021.0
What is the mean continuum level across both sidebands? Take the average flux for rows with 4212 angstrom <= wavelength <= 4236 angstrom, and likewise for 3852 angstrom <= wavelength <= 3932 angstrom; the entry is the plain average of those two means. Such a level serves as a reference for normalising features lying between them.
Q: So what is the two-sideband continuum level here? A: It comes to 9.8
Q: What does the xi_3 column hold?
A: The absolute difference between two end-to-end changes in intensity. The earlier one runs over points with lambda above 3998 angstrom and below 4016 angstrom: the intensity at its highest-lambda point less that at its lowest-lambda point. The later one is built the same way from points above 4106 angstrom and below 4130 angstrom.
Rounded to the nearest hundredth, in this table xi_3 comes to 0.98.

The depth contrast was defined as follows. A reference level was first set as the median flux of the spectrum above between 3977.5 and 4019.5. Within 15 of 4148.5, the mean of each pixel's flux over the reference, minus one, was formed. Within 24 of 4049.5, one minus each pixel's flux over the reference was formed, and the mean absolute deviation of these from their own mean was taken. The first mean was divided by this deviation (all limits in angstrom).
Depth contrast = 0.7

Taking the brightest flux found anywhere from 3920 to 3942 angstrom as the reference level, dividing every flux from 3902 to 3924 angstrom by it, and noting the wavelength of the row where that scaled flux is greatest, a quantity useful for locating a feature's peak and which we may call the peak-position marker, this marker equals 3913.0 angstrom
